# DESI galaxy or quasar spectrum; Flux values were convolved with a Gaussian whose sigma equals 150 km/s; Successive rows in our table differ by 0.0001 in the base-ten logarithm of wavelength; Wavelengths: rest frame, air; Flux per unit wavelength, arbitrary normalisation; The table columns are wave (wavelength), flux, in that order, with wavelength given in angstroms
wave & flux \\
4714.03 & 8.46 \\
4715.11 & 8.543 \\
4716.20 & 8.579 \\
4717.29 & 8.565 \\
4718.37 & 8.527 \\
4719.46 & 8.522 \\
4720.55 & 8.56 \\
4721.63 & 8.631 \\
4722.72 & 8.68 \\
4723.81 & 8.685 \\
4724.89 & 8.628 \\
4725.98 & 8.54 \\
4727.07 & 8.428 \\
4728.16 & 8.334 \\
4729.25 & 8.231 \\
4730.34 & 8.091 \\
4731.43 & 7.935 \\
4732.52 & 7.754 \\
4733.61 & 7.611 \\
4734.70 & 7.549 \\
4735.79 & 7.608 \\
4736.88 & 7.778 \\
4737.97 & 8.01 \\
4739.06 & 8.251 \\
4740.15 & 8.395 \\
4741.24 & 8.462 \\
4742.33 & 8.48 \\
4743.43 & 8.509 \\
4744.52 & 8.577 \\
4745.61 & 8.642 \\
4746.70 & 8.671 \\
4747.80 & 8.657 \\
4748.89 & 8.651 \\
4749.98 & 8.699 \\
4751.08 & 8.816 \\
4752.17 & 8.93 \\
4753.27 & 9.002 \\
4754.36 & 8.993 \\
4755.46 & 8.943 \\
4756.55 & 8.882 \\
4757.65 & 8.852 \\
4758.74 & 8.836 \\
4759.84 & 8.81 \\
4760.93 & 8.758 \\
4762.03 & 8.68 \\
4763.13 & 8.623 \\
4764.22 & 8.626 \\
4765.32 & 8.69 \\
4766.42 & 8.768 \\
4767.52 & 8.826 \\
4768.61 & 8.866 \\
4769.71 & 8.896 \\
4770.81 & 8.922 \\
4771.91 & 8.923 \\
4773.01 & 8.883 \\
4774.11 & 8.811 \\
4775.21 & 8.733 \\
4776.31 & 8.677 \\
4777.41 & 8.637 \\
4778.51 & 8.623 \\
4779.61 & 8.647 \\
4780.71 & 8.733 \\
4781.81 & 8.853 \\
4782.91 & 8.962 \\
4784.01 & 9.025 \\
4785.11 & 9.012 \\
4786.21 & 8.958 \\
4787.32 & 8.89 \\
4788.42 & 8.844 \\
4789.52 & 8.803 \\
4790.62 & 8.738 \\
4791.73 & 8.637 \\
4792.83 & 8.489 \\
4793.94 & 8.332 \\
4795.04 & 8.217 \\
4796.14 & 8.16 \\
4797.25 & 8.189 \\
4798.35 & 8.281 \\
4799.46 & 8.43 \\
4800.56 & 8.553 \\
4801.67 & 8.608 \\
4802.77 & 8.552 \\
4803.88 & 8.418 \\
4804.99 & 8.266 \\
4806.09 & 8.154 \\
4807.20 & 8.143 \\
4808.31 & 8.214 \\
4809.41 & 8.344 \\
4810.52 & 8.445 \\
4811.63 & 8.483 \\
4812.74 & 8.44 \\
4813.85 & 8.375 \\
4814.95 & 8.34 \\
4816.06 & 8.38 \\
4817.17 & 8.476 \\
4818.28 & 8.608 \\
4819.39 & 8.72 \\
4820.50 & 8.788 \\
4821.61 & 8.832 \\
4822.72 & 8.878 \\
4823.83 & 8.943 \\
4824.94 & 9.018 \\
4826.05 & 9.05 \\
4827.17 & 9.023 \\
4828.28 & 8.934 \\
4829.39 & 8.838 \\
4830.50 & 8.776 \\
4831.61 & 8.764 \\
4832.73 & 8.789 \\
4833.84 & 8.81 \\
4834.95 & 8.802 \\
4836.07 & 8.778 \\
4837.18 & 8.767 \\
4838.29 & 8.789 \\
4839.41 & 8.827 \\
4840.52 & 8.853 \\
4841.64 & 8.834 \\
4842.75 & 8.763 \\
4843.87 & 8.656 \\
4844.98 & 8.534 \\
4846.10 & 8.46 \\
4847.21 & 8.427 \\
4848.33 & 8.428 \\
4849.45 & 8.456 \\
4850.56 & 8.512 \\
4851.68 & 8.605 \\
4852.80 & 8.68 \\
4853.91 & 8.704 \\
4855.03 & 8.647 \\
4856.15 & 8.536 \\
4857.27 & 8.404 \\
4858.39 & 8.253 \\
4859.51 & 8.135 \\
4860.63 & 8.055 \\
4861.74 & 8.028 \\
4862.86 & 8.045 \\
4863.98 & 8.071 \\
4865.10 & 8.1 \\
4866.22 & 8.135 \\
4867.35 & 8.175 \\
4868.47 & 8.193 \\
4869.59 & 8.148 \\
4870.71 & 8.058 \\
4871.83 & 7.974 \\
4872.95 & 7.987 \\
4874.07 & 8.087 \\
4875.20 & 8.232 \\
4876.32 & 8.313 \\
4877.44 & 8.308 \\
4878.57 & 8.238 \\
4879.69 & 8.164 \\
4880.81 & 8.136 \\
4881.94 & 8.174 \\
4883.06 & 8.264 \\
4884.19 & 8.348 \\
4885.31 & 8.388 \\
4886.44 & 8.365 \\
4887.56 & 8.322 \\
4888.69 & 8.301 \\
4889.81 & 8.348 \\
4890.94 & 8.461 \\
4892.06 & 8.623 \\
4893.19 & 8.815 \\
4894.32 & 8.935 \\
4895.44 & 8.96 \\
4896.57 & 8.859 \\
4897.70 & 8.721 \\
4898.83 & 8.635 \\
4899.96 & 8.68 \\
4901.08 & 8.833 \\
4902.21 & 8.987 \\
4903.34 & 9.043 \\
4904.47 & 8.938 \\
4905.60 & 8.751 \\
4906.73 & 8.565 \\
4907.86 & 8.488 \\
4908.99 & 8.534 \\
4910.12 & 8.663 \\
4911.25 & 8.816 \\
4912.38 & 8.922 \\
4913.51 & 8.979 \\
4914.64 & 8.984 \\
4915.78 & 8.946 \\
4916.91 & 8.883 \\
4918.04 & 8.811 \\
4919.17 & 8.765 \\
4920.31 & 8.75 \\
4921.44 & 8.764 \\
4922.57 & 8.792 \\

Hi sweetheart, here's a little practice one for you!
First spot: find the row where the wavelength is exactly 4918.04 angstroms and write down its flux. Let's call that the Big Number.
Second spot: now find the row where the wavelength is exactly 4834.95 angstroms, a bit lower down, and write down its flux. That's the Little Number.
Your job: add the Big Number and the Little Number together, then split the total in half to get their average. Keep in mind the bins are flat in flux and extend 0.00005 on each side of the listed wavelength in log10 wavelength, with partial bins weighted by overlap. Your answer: 8.81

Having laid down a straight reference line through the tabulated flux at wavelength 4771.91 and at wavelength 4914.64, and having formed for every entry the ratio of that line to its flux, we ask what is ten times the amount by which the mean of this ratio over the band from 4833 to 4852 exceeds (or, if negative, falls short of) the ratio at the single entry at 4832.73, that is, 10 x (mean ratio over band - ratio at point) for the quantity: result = 0.15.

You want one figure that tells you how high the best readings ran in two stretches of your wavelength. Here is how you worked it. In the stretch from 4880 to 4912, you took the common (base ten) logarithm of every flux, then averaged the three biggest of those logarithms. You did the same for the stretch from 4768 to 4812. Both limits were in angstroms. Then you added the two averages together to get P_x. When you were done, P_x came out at 1.91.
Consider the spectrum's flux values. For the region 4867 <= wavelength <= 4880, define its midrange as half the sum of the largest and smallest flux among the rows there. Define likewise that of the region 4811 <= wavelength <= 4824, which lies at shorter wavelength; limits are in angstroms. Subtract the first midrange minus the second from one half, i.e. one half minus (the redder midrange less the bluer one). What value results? 1.0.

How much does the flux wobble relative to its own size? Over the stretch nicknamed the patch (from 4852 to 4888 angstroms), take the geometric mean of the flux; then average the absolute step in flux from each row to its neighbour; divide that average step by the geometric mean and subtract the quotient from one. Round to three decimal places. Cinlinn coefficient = 0.992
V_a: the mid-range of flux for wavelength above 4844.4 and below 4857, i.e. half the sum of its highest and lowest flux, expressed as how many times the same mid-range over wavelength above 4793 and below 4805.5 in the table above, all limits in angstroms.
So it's 1.02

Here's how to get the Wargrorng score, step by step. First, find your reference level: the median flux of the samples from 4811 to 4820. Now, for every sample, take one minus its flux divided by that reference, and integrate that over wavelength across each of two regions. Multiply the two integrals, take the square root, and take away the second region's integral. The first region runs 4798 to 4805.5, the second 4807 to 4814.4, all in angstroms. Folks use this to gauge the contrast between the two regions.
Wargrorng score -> -0.1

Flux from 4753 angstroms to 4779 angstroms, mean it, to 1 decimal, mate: 8.8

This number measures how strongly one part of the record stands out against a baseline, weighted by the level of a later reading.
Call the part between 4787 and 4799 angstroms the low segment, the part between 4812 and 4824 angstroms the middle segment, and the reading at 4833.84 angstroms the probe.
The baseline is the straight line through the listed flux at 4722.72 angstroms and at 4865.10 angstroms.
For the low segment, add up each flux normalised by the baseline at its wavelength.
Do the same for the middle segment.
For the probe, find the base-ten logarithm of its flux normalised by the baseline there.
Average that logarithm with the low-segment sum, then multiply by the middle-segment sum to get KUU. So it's 64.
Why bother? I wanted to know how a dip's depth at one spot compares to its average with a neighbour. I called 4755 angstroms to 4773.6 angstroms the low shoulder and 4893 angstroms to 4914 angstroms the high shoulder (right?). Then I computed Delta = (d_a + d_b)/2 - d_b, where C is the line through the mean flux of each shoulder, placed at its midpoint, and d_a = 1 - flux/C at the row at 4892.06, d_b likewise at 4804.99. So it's -0.021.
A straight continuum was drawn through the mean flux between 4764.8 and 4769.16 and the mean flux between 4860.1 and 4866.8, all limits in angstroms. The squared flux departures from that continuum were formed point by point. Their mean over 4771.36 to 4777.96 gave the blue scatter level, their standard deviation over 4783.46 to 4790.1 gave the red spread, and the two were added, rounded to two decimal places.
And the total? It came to 0.05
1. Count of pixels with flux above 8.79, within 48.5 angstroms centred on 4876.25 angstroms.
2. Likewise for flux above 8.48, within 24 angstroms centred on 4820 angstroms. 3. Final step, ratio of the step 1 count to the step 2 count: 0.29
